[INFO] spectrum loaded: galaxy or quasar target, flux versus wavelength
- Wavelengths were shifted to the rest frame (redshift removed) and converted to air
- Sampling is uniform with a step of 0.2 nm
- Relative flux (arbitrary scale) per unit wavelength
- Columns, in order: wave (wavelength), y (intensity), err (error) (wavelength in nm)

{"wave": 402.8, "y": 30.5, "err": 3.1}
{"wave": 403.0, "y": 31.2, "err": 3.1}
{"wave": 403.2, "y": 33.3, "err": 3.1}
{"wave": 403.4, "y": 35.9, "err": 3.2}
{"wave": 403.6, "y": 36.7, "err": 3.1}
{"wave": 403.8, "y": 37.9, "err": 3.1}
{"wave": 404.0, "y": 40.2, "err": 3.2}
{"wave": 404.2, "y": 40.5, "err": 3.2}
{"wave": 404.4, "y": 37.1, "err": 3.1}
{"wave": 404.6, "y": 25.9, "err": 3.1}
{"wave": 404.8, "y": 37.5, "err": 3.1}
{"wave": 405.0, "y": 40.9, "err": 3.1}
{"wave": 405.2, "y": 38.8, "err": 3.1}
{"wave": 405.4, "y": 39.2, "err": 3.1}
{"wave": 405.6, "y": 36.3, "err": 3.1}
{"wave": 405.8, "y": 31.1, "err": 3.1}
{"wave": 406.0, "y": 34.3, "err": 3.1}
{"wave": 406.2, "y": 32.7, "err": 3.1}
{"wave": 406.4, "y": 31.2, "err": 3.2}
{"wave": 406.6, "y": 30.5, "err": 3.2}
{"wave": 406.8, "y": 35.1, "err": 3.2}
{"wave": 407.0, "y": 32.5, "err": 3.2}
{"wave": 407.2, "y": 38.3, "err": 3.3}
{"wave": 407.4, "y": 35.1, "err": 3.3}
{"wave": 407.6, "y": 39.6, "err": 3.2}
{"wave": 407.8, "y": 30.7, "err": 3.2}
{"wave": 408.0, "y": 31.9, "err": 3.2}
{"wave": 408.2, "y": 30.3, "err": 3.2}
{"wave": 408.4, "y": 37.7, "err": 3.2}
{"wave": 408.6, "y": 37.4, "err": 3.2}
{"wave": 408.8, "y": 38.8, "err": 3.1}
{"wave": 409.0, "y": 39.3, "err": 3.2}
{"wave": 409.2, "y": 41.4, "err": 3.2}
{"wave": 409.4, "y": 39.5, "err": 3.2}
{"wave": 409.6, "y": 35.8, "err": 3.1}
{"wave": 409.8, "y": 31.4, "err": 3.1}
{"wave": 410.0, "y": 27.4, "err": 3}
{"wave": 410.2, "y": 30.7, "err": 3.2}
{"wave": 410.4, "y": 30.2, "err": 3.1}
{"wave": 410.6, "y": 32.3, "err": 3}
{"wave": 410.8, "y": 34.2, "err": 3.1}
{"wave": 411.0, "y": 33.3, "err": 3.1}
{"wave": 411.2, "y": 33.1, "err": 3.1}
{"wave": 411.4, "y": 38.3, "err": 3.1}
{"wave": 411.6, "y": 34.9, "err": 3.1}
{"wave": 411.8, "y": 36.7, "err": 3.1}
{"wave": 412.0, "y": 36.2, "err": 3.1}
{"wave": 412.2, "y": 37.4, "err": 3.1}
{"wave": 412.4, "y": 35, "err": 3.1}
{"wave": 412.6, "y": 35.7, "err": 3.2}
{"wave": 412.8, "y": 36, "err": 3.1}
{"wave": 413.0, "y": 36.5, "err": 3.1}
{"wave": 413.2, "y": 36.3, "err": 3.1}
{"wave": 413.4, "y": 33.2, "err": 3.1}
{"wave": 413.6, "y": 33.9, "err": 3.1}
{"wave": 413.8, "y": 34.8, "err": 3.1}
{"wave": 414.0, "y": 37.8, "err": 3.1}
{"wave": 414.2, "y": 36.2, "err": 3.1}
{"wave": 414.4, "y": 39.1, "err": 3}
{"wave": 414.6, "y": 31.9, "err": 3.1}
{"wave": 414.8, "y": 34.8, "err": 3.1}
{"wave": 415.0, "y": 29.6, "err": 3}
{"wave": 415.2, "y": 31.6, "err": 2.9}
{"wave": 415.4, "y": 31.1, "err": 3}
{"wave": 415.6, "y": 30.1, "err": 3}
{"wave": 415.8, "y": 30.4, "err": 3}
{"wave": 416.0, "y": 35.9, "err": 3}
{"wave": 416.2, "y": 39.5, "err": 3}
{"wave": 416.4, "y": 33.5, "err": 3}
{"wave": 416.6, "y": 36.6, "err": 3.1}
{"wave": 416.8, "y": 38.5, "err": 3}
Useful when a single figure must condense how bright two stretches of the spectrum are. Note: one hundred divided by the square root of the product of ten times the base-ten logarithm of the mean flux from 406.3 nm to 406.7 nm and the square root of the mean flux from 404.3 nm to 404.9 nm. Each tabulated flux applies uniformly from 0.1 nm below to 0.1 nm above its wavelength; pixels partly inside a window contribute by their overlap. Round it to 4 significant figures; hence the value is 10.77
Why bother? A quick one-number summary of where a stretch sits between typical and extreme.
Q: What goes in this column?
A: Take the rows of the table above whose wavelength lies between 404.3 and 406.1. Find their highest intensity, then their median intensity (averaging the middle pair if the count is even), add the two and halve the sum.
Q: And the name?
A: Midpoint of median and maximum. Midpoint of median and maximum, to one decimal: 39.0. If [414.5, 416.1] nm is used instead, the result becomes 33.6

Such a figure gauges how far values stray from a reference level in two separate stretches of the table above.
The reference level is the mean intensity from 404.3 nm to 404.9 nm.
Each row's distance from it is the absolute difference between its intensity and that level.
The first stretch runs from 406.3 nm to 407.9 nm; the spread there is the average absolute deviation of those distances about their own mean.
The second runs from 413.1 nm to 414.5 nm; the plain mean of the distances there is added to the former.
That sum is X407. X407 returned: 3.8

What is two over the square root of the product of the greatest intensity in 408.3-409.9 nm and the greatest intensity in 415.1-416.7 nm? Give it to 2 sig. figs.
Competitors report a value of 0.049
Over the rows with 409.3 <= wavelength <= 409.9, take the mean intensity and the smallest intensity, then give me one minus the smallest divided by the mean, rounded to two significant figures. 0.12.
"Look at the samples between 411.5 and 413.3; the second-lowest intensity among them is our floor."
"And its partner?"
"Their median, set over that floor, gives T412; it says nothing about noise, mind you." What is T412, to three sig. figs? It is 1.03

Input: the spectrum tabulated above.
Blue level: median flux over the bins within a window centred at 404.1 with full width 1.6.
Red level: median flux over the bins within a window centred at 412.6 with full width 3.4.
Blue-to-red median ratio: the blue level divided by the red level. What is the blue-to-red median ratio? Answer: 1.04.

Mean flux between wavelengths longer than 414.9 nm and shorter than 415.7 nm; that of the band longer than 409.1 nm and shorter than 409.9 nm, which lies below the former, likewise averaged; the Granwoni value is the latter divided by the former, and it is 1.21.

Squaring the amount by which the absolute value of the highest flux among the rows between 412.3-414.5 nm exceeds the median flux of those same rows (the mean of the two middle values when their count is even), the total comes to 10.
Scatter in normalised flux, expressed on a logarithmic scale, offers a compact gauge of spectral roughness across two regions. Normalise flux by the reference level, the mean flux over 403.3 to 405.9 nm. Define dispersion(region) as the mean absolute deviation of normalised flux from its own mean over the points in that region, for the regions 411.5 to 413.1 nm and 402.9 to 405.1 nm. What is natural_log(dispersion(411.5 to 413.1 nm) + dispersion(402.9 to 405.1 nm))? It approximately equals -2.2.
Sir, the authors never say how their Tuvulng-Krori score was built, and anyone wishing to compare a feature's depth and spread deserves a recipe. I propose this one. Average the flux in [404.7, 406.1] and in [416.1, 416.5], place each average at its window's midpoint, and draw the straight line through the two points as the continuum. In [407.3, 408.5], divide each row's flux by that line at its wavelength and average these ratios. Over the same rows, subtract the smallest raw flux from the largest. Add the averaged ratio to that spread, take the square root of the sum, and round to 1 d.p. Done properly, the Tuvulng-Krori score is 3.2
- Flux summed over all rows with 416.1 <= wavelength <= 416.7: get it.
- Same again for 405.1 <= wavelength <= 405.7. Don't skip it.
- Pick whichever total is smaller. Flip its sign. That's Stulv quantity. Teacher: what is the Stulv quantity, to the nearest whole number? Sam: -110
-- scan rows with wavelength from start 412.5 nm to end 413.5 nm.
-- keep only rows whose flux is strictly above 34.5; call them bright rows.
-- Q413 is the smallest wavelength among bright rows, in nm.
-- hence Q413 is 412.6 nm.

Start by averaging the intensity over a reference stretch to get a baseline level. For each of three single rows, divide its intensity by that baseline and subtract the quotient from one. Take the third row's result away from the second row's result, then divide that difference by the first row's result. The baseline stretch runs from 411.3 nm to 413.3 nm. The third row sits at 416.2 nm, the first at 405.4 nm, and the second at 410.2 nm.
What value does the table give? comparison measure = -3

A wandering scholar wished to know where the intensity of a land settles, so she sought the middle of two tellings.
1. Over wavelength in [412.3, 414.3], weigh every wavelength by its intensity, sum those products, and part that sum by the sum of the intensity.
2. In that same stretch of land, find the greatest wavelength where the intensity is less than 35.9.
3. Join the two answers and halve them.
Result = 413.55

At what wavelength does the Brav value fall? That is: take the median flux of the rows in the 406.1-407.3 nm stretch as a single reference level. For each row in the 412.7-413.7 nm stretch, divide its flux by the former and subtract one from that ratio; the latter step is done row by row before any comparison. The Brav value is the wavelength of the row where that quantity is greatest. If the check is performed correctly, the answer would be 413.0 nm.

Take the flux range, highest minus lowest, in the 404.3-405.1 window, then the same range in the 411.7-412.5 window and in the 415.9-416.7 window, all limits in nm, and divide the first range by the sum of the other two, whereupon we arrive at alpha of 1.8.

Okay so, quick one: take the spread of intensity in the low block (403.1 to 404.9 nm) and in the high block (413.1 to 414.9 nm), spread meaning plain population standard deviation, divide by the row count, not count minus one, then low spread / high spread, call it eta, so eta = 1.9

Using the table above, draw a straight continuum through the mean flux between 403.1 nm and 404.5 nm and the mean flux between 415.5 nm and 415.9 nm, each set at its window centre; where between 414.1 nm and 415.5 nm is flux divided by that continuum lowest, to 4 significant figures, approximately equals 415.0 nm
